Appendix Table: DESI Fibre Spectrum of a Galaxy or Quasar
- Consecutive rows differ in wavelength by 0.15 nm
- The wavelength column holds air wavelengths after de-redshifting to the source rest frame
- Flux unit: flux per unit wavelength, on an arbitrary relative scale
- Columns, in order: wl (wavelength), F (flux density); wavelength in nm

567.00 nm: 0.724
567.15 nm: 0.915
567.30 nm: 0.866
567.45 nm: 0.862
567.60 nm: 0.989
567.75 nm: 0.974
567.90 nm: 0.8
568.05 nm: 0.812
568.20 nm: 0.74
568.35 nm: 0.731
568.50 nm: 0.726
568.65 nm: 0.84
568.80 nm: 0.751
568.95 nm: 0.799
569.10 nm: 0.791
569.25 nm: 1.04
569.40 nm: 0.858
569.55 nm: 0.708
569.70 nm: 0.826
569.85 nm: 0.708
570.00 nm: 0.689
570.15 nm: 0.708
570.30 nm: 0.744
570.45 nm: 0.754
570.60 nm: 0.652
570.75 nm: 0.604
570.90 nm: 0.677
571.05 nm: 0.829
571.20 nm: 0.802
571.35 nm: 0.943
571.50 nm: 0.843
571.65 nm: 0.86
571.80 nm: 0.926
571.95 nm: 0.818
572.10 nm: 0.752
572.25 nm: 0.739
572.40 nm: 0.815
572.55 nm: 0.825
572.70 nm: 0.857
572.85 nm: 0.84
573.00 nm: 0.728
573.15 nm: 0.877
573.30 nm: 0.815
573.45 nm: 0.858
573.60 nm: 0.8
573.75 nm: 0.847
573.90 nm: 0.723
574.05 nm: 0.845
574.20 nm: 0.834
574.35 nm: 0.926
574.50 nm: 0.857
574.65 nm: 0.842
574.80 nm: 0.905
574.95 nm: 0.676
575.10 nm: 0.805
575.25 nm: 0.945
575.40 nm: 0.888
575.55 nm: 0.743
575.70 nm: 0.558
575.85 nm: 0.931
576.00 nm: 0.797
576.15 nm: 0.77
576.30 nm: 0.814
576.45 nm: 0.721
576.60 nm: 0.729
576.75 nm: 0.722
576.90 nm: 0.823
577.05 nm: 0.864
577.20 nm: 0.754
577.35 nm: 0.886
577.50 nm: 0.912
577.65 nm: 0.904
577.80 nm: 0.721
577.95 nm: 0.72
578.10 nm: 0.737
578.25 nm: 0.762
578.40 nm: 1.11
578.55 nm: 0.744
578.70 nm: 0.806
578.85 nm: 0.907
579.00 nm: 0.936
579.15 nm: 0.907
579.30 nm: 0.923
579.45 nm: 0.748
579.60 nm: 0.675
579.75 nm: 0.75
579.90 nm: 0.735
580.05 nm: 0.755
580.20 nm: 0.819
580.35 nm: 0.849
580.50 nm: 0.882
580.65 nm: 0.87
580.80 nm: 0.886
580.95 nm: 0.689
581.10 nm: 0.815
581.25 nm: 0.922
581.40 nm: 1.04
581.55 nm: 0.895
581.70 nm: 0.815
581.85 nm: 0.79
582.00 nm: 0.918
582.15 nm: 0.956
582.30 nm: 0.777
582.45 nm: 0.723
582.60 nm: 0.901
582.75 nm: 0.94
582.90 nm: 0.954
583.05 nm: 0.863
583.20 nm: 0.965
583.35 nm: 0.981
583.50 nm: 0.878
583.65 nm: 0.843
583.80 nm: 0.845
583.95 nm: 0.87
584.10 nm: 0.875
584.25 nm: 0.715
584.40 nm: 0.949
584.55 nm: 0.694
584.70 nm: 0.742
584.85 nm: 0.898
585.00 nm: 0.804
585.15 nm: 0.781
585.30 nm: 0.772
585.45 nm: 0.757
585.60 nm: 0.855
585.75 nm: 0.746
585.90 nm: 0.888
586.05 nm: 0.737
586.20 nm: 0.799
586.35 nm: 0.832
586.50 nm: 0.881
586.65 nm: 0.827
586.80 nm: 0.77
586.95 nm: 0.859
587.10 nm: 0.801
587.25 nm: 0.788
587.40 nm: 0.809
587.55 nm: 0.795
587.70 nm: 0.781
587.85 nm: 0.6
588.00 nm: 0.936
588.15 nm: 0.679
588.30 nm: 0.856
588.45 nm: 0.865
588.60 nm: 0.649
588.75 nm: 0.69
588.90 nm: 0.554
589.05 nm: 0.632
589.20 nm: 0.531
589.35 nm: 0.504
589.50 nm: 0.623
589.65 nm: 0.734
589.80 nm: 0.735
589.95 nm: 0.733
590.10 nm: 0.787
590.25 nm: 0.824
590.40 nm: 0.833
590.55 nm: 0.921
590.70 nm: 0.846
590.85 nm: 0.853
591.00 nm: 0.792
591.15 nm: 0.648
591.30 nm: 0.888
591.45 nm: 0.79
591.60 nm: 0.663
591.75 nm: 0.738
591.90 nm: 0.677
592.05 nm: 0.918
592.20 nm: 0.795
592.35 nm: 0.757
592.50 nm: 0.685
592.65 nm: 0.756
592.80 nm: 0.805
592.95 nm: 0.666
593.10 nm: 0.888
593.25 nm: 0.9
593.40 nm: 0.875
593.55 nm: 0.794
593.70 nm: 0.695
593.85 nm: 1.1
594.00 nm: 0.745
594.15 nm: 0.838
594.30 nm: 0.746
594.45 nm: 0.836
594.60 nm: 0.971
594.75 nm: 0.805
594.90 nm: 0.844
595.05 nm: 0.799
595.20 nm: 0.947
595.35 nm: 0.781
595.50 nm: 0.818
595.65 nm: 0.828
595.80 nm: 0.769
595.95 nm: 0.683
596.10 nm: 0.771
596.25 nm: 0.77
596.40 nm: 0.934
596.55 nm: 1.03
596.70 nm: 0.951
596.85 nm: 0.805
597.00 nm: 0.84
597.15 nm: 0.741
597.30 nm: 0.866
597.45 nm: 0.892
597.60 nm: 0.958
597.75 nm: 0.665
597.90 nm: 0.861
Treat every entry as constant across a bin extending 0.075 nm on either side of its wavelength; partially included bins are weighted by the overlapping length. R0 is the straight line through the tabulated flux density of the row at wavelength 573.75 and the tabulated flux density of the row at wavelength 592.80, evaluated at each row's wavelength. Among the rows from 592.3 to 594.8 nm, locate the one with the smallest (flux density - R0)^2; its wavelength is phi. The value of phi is 592.80 nm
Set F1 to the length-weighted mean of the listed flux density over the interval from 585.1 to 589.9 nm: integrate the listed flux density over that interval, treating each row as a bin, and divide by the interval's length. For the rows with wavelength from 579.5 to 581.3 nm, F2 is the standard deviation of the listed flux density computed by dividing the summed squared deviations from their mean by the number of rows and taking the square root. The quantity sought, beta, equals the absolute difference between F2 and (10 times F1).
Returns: 7.4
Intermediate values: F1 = 0.75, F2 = 0.078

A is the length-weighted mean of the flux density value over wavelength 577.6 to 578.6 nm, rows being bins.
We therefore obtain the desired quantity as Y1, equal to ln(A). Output -0.21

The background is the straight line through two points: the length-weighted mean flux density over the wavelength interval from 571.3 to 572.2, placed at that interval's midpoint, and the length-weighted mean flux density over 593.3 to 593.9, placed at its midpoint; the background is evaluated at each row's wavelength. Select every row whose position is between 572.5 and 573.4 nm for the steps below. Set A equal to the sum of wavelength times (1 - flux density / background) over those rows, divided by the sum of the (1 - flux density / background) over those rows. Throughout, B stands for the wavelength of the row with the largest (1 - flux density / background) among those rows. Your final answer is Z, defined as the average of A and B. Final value 572.99 nm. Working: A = 572.97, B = 573.00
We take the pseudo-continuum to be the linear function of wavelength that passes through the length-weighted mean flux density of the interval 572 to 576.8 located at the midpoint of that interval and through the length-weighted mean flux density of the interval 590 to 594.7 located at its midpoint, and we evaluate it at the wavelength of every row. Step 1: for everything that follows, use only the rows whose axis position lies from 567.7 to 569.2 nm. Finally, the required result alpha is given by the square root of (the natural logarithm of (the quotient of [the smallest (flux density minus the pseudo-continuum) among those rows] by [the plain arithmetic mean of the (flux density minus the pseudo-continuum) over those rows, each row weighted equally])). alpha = 1.46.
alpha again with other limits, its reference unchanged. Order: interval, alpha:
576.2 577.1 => 1.06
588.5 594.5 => 1.37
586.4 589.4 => 1.23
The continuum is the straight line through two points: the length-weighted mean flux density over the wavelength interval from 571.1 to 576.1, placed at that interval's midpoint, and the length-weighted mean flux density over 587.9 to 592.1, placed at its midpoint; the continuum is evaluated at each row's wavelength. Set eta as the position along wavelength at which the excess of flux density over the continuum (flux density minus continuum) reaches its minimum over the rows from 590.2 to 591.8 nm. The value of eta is 591.15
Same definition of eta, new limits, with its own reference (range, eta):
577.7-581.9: 579.60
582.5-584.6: 584.55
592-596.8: 592.95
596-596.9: 596.25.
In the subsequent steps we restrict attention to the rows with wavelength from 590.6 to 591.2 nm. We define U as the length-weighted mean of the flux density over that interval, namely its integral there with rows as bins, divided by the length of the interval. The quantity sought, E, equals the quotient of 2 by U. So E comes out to 2.51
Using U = 0.80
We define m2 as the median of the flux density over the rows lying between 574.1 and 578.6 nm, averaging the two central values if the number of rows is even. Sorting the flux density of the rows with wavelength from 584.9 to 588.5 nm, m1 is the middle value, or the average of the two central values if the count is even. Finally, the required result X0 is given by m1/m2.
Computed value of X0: 0.99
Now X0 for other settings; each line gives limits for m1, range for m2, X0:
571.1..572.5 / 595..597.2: 1.02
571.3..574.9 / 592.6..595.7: 1.03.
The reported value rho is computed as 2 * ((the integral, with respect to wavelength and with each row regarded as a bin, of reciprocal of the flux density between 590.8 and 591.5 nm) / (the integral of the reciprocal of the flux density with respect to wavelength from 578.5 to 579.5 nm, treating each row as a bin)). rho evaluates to 1.5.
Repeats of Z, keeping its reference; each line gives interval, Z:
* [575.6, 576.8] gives 575.96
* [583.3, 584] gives 583.52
